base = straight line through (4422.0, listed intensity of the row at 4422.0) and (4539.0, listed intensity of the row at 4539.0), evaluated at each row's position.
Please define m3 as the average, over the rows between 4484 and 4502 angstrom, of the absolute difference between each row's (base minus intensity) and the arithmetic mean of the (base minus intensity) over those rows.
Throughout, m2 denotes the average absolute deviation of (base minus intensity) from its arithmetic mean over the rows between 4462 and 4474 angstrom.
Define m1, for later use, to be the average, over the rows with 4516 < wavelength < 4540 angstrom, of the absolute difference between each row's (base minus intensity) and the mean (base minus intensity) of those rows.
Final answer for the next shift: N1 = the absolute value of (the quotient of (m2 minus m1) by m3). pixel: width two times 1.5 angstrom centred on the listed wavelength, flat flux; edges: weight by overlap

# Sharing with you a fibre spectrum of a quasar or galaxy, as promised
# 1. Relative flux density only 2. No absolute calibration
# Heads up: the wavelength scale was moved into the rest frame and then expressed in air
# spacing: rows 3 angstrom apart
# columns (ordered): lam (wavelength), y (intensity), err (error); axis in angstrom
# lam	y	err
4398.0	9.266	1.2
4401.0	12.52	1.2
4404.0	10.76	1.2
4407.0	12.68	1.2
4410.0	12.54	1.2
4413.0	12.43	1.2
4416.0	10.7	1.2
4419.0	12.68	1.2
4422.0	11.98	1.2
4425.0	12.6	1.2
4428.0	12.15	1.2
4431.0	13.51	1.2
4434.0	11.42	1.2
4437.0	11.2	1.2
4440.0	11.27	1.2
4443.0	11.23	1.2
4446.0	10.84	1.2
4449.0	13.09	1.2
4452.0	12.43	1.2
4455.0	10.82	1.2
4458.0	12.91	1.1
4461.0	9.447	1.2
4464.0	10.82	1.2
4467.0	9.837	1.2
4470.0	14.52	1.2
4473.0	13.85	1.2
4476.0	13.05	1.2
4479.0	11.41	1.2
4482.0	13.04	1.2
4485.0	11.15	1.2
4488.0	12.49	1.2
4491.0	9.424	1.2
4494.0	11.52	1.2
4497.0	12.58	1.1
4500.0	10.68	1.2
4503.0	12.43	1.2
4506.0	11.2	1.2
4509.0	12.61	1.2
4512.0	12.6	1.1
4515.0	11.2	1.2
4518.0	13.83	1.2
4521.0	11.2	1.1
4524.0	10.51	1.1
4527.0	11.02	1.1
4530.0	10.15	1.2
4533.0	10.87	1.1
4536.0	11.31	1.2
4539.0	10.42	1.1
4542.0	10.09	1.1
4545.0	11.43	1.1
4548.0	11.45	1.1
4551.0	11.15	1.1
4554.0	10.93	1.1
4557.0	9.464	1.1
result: 1.42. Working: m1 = 0.69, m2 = 1.97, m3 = 0.90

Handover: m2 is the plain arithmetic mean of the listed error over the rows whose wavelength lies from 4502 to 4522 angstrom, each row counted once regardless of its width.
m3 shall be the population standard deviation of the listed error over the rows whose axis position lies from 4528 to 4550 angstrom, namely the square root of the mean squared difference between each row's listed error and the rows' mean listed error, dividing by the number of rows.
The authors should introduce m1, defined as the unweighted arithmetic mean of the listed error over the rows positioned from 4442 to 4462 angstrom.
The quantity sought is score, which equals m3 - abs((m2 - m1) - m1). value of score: -1.15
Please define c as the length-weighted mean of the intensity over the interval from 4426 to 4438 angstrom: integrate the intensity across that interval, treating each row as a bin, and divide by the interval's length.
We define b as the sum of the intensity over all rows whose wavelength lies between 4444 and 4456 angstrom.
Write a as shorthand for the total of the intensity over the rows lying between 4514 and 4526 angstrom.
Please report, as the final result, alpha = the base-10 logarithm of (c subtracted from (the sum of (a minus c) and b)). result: 1.84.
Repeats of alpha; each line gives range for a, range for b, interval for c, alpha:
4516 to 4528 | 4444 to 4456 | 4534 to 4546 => 1.86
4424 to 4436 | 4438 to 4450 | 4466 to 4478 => 1.85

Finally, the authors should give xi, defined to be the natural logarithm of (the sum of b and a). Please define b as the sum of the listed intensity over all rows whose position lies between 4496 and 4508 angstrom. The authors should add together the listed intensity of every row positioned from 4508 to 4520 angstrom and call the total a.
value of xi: 4.58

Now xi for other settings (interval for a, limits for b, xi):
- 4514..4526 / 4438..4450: 4.53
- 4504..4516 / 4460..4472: 4.52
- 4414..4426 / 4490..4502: 4.52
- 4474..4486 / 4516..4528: 4.56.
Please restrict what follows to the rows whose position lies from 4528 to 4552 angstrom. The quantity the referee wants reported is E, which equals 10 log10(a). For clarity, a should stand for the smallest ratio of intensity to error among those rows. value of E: 9.27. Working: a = 8.5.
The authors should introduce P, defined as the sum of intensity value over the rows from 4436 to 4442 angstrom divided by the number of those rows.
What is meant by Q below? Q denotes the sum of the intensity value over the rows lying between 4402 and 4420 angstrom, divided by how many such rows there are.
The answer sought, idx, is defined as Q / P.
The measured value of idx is 1.06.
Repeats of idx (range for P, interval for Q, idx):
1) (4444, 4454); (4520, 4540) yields 0.89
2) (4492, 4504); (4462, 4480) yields 1.04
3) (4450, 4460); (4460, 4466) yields 0.84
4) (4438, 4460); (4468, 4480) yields 1.12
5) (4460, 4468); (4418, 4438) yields 1.22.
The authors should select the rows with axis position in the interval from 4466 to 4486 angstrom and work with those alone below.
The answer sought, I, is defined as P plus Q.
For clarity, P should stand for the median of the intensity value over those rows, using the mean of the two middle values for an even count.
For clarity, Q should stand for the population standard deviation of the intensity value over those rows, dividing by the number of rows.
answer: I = 14.6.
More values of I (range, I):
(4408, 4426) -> 13.2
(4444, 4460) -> 13.4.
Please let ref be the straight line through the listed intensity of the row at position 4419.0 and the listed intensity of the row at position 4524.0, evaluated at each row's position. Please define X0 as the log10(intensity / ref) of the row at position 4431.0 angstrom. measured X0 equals 0.04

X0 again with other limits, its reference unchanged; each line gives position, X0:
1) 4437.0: -0.04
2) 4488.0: 0.05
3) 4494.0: 0.01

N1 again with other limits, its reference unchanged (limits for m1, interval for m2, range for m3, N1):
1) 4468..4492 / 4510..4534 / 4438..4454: 0.46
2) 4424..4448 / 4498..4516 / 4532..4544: 0.29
